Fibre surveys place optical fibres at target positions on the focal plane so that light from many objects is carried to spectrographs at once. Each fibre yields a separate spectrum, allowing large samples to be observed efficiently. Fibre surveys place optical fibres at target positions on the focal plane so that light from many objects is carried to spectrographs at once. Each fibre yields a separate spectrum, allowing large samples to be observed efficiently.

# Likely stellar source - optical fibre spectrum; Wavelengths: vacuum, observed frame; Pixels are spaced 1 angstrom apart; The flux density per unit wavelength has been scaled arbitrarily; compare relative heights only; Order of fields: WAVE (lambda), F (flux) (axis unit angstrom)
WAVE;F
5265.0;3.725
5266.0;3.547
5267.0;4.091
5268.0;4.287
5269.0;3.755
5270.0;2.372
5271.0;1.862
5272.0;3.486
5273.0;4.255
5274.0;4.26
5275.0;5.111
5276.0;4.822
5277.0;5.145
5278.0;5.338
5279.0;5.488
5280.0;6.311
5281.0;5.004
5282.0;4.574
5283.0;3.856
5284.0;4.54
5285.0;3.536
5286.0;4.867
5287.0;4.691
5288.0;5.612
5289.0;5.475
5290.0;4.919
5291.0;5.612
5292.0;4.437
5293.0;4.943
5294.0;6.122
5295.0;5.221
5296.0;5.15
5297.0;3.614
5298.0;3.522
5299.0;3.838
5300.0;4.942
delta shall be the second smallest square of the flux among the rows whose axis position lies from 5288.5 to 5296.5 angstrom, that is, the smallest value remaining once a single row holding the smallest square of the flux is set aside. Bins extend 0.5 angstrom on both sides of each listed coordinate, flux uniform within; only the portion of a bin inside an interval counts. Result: 24.2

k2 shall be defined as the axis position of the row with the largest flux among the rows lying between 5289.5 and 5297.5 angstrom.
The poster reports 5294.0 angstrom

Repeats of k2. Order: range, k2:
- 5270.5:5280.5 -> 5280.0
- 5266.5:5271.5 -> 5268.0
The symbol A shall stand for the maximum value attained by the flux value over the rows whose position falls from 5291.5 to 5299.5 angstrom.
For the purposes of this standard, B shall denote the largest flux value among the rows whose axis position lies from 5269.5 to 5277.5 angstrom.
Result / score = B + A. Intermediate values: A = 6.122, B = 5.145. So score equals 11.3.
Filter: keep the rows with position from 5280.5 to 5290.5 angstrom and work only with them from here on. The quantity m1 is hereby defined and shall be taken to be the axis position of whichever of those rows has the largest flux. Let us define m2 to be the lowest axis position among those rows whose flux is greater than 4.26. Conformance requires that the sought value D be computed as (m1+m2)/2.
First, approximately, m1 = 5288.0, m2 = 5281.0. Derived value 5284.5 angstrom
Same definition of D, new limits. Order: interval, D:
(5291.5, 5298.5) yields 5293.0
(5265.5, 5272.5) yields 5268.0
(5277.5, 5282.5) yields 5279.0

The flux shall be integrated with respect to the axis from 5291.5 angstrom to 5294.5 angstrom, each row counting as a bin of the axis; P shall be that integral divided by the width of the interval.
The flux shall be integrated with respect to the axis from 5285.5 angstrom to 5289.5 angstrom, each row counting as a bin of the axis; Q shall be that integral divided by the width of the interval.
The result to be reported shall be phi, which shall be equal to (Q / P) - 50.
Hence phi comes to -49.0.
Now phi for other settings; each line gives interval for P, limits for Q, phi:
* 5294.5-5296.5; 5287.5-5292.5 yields -49.0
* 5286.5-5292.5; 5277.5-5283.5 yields -49.0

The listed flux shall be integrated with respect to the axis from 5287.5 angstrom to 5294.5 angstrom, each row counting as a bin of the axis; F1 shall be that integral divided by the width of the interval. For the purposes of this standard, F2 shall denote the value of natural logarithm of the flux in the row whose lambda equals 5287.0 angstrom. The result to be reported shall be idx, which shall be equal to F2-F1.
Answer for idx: -3.8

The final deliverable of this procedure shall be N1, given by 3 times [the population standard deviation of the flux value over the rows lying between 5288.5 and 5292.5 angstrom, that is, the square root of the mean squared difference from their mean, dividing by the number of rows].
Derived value 1.40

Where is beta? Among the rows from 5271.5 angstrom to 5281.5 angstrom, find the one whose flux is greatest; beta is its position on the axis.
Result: 5280.0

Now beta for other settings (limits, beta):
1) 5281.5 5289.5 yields 5288.0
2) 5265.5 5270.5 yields 5268.0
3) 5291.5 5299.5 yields 5294.0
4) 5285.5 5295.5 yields 5294.0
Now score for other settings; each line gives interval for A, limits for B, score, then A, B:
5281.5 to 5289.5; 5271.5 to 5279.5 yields 11.1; 5.612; 5.488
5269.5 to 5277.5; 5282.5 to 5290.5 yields 10.8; 5.145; 5.612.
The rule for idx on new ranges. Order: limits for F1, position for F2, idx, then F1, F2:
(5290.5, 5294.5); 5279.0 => -3.6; 5.28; 1.70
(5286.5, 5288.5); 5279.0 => -3.4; 5.15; 1.70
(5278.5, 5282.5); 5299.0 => -4.0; 5.34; 1.34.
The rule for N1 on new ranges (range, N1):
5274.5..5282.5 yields 1.47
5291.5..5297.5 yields 2.30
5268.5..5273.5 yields 2.67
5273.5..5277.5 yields 1.06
